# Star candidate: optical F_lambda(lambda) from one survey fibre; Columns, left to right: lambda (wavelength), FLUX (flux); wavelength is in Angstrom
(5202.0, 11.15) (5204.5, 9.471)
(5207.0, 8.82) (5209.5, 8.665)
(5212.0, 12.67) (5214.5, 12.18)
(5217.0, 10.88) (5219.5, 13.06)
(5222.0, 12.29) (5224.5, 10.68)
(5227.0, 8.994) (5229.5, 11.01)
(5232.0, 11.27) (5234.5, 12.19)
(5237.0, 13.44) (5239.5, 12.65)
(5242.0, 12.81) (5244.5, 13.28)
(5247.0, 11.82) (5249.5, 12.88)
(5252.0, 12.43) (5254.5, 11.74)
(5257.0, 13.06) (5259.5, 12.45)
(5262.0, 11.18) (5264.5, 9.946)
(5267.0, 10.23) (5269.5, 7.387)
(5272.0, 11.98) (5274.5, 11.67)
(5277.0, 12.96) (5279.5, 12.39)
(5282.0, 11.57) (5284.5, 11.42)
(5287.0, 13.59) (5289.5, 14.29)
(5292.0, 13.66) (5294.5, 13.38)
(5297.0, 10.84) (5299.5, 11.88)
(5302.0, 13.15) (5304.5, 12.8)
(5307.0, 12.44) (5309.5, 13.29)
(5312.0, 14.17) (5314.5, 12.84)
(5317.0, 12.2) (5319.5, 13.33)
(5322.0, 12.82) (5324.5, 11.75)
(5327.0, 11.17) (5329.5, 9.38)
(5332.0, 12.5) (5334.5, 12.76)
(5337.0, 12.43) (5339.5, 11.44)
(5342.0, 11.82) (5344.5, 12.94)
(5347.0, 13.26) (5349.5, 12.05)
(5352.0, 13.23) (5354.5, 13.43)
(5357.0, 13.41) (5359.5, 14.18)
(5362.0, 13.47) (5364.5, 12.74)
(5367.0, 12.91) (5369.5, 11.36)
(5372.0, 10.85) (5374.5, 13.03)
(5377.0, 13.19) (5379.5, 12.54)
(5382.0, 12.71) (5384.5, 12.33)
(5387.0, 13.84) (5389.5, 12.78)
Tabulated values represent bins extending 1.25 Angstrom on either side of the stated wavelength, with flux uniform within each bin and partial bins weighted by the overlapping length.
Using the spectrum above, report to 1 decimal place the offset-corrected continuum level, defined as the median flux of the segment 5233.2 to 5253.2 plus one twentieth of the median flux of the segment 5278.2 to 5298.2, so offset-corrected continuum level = 13.4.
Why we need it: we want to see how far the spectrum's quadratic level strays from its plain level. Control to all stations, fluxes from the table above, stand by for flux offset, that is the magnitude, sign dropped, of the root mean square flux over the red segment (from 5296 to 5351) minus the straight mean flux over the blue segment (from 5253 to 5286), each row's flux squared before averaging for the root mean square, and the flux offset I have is 1.0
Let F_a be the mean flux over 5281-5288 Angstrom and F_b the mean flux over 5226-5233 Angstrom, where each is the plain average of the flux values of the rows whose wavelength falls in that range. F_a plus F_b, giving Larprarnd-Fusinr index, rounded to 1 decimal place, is 22.6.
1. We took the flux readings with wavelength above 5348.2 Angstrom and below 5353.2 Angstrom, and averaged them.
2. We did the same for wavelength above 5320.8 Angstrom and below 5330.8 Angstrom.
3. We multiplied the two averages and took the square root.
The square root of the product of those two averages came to 11.9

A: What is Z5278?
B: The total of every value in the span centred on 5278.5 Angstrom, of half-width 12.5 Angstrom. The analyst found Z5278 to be 117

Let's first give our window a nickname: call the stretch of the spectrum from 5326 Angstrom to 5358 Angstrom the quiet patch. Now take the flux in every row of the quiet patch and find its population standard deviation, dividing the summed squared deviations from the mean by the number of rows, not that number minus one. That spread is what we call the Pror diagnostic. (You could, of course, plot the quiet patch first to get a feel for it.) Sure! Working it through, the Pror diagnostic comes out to 1.1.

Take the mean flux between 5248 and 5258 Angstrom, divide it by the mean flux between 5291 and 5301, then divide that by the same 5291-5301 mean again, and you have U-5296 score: 0.081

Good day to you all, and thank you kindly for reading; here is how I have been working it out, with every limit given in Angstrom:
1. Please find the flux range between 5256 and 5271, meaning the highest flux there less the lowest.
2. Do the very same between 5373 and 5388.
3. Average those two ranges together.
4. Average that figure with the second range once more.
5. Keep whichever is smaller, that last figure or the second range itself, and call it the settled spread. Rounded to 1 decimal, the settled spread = 1.5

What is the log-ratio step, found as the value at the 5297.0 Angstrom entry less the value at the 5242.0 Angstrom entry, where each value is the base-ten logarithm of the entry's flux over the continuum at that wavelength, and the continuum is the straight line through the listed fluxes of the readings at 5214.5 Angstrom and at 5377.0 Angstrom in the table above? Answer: -0.08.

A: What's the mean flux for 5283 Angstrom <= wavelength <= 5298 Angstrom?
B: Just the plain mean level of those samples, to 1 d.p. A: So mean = 12.9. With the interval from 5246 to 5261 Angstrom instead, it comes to 12.4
